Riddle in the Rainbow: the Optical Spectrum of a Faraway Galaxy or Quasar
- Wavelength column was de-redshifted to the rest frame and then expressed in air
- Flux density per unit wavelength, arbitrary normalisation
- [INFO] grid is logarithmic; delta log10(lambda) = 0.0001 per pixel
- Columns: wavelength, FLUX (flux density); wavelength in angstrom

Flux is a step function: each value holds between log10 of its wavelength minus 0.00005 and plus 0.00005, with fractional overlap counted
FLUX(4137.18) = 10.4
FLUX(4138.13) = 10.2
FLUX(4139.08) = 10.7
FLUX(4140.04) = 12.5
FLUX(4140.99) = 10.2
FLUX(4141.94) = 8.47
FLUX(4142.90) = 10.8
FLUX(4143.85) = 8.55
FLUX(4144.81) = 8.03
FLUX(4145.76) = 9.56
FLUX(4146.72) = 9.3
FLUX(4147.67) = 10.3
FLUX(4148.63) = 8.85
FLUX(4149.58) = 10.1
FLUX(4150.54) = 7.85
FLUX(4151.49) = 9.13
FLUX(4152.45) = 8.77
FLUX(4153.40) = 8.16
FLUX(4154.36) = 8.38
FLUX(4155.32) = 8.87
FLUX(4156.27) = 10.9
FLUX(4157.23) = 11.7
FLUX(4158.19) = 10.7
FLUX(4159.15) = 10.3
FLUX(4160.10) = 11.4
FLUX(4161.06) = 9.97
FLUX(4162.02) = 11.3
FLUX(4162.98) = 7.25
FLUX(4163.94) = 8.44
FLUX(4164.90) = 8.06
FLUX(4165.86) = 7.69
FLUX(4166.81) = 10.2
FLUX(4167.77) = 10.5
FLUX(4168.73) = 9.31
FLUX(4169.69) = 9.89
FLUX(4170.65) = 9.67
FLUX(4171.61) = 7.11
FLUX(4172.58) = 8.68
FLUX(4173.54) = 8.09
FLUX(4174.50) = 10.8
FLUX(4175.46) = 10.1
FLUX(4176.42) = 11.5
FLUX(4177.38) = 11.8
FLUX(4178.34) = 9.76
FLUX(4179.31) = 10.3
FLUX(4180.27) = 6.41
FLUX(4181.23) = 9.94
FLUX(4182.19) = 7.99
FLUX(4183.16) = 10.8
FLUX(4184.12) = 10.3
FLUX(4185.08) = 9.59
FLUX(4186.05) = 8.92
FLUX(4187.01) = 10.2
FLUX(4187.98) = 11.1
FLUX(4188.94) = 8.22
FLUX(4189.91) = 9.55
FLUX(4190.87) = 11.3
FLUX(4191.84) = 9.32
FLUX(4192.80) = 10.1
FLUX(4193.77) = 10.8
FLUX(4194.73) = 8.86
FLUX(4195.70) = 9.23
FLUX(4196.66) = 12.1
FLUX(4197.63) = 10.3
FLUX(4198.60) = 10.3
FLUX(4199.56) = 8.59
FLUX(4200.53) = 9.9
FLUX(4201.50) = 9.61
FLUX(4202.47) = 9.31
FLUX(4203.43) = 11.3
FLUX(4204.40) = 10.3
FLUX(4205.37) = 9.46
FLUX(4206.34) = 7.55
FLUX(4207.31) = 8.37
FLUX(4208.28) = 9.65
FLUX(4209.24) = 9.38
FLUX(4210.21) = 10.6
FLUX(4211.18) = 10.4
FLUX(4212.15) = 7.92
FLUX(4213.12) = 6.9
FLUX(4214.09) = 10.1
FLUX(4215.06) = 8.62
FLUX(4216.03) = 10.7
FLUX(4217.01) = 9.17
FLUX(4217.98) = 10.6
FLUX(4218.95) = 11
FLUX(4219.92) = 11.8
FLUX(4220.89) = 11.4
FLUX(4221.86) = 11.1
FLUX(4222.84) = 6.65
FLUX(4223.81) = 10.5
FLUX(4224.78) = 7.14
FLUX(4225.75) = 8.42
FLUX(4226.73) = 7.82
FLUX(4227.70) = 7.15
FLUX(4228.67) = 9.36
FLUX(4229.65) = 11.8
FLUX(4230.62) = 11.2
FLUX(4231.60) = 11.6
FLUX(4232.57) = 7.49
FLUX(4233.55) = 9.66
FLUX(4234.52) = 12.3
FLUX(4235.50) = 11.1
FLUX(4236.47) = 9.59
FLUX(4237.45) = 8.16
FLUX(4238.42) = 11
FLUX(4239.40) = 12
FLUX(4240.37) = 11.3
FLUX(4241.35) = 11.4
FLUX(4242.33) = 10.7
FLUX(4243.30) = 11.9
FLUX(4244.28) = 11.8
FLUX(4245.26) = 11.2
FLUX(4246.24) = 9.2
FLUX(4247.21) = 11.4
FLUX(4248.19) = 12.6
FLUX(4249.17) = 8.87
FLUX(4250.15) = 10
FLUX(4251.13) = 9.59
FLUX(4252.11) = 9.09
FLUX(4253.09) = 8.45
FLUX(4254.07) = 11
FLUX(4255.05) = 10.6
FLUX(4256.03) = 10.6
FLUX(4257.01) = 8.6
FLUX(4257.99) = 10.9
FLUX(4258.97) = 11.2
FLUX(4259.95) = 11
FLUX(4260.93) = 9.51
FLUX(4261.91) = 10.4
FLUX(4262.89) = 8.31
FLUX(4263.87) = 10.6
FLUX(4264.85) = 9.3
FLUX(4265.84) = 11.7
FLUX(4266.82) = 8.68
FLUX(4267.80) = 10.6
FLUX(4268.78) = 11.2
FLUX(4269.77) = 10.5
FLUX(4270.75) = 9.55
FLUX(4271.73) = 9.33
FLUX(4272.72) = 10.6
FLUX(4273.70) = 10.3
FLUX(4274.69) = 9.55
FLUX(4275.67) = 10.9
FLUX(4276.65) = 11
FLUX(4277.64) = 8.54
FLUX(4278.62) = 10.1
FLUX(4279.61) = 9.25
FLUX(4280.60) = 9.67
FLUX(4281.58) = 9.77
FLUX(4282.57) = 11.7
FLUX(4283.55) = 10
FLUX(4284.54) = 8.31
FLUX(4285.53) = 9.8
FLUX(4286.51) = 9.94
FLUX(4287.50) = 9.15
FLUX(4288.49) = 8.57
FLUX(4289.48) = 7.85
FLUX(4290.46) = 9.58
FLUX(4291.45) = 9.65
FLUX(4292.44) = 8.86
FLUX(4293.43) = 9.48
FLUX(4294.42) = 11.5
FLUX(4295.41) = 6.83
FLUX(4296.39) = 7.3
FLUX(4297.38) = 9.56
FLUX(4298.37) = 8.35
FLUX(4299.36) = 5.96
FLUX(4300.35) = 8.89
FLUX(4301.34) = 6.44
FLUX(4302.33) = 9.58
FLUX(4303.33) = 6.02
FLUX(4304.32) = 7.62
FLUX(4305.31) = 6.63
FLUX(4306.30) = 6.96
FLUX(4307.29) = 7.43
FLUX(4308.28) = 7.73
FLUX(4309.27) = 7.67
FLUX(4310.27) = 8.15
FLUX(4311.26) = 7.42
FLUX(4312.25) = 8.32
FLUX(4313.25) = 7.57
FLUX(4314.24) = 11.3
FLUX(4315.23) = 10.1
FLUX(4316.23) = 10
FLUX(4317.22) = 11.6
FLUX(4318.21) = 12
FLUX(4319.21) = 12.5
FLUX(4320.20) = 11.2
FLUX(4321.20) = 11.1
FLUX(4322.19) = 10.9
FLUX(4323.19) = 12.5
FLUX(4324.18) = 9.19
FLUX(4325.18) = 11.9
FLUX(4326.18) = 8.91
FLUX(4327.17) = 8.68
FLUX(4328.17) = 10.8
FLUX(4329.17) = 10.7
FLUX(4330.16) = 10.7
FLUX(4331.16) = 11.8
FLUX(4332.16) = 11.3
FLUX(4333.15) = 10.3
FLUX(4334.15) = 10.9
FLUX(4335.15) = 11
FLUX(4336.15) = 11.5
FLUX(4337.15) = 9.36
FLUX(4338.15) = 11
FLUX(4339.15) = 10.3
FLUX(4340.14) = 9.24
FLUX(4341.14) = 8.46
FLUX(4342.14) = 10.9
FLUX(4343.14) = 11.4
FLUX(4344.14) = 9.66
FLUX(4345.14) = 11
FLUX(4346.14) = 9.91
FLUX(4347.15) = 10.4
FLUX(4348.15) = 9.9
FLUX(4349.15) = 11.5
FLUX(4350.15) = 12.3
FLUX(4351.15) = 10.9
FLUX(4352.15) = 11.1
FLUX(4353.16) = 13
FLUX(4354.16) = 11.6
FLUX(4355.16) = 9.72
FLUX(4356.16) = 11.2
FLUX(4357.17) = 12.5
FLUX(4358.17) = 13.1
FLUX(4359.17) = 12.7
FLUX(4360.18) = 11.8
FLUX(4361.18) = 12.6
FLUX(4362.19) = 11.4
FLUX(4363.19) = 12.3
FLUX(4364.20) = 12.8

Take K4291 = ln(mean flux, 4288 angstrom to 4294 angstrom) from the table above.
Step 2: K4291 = 2.20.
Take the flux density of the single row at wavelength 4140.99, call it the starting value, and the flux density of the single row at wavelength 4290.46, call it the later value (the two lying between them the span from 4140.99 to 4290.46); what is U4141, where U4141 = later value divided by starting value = 0.94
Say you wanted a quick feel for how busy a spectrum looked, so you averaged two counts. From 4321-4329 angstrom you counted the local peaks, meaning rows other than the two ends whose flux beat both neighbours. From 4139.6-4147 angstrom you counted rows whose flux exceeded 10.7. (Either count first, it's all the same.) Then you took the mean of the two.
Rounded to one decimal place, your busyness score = 2.0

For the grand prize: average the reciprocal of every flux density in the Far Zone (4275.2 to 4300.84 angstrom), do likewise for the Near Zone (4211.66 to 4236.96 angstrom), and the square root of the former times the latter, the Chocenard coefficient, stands 0.109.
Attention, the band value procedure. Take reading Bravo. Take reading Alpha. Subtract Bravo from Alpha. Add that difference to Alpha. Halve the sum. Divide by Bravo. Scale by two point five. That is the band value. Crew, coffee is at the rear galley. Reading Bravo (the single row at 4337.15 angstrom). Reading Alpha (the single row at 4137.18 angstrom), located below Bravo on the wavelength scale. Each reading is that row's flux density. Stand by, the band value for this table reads 1.53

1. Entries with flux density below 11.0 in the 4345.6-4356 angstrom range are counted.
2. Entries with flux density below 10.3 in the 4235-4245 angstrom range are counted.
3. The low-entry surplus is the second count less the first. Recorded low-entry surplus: -3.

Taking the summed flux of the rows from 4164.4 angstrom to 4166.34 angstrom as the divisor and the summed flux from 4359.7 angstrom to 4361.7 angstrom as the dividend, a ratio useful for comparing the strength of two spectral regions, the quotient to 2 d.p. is 1.55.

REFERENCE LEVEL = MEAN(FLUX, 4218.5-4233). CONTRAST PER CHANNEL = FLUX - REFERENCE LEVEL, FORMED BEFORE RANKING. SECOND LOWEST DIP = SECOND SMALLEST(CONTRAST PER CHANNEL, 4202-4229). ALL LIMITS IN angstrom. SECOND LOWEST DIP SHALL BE -2.7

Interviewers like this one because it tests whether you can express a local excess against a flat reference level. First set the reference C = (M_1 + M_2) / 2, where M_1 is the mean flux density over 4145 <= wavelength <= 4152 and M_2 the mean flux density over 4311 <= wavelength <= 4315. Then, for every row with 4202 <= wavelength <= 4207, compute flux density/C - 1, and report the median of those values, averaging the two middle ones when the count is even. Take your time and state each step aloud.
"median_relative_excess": 0.05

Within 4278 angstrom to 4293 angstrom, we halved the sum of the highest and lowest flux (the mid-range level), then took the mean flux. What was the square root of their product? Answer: 9.6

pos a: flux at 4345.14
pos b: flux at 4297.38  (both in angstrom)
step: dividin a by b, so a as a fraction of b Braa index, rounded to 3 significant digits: 1.15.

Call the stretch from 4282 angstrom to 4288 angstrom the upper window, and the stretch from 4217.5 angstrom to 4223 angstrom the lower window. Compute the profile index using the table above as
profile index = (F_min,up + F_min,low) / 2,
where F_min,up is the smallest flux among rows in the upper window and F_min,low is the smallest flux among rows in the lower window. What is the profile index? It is 7.5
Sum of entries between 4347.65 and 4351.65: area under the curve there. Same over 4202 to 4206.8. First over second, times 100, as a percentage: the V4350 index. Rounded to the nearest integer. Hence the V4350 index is 93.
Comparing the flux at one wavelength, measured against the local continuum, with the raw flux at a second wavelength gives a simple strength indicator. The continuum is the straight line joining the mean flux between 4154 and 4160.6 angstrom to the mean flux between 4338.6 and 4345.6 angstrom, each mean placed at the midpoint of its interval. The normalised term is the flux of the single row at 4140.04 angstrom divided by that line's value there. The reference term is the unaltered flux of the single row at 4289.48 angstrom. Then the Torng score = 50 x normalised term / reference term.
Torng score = 7.7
